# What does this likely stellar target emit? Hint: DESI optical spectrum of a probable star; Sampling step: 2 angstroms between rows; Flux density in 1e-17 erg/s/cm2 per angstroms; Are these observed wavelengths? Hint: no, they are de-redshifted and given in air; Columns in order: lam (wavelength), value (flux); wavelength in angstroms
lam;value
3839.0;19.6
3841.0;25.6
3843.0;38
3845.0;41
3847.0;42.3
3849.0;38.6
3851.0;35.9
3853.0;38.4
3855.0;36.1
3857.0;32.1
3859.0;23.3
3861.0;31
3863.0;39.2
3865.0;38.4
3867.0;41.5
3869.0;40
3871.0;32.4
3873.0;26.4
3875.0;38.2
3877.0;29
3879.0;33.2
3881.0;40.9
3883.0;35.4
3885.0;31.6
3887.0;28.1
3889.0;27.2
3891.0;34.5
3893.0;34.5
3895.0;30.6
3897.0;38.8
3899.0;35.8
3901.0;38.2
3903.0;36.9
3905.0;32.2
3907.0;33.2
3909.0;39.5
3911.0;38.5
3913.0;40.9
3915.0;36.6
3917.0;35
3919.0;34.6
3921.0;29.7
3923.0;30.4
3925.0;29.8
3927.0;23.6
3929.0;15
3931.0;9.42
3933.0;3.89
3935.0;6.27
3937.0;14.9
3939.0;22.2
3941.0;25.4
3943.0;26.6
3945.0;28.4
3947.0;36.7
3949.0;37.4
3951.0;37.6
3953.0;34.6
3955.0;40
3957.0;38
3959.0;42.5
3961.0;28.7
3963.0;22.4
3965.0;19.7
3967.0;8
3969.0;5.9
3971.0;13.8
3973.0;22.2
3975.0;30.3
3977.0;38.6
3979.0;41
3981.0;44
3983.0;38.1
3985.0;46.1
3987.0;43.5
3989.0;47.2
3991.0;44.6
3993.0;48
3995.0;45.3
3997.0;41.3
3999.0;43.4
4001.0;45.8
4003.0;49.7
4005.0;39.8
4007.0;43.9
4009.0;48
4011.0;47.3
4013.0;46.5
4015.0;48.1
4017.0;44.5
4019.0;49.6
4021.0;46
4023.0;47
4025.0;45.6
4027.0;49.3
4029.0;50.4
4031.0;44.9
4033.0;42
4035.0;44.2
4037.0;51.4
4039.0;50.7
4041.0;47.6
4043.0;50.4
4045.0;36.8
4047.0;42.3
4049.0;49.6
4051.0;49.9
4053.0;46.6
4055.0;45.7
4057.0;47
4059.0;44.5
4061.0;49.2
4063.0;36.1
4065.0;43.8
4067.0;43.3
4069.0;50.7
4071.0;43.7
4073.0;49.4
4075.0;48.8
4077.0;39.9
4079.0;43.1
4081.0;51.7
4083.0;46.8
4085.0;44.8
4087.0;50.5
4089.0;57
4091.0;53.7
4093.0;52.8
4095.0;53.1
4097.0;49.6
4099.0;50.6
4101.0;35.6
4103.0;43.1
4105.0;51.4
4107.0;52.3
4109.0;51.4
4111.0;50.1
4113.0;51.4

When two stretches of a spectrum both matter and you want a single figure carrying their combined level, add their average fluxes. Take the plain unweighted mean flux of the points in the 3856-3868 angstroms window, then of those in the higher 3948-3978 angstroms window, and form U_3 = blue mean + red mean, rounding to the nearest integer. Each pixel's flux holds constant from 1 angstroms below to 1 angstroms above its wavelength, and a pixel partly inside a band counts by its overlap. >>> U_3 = 62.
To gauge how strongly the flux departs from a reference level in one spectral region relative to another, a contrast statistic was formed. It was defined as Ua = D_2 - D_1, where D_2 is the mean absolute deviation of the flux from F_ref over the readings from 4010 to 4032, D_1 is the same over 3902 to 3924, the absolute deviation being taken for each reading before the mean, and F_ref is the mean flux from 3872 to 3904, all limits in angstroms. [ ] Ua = 10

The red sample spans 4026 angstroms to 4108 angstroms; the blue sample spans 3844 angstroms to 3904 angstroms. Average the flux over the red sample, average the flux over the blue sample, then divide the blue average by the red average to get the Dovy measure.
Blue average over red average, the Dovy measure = 0.74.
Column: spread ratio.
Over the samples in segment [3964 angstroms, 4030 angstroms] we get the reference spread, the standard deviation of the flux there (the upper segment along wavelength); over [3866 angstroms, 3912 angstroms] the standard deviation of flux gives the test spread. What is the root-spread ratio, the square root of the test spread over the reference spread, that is 0.6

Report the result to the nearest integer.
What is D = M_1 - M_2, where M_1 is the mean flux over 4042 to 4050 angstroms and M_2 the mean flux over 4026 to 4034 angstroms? -2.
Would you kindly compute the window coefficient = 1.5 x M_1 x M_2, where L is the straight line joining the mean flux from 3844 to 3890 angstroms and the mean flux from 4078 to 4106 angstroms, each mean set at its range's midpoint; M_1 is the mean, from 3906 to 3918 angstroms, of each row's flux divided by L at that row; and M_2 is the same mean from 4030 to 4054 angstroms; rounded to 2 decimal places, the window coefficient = 1.51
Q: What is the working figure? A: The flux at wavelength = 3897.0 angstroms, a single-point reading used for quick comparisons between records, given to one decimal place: 38.8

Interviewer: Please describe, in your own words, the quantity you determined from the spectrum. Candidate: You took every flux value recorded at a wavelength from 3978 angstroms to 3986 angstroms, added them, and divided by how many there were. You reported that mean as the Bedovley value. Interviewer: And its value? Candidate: 42.3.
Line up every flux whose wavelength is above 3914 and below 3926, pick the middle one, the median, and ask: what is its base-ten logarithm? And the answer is 1.51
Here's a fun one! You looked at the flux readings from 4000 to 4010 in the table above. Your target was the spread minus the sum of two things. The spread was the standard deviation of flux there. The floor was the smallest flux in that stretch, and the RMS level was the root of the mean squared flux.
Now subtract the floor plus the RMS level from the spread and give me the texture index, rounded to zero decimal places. -82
